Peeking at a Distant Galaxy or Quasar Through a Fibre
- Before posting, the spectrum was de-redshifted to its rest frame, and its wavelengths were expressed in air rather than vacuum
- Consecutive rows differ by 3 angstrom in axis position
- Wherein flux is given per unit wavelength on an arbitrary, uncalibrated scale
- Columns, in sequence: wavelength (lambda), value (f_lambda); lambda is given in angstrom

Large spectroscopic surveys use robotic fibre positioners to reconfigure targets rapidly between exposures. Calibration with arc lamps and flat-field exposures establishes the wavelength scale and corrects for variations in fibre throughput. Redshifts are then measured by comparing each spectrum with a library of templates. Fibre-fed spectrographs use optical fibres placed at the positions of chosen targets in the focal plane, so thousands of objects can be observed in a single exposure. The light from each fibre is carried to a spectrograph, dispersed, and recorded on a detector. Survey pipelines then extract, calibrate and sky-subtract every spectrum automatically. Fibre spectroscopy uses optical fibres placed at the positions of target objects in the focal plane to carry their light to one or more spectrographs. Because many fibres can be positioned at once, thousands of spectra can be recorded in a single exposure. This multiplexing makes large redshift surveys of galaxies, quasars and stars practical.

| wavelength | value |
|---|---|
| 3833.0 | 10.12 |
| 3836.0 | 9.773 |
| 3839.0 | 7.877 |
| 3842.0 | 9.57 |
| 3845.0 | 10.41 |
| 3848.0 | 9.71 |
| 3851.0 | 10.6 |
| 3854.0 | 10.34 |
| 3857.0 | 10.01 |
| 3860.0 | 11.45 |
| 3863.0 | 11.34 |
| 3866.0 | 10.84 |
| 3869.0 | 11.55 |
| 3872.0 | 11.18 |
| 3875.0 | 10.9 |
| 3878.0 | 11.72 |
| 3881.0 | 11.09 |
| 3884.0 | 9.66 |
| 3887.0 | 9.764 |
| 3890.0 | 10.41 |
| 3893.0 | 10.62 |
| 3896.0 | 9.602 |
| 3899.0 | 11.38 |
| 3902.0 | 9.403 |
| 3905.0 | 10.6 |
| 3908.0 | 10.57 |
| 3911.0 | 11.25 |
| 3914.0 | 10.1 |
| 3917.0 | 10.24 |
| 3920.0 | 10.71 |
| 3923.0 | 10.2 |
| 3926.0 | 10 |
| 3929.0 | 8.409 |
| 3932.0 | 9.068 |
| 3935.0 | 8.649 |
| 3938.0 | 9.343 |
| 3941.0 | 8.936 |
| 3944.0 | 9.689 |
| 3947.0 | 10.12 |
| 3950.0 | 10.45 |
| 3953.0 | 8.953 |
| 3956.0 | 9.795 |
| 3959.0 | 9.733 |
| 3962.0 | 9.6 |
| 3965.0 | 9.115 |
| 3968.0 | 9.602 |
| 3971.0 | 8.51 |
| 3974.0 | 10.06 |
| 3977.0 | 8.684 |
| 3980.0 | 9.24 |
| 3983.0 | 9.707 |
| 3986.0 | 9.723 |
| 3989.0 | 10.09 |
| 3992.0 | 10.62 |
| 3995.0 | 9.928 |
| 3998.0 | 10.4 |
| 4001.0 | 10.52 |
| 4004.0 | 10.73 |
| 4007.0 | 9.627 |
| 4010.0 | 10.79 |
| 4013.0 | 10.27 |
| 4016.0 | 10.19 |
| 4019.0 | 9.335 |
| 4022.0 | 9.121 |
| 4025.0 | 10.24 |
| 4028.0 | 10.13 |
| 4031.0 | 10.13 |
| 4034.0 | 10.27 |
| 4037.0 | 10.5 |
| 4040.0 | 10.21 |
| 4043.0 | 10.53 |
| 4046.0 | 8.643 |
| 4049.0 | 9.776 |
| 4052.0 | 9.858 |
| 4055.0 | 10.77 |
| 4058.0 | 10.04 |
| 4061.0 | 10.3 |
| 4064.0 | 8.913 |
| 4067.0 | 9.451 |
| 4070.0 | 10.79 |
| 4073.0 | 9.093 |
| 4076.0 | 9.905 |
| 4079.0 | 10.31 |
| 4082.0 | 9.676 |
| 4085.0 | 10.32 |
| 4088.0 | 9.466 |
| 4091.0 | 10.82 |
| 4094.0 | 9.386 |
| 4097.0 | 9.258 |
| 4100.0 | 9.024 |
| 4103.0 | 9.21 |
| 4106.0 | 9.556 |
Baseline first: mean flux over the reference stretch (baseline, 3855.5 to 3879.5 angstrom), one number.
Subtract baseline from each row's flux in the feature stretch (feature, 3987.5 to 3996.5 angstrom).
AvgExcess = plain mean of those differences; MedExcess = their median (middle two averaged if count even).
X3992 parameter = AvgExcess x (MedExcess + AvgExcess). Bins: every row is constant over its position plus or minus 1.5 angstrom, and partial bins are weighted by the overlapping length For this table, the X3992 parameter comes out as 1.8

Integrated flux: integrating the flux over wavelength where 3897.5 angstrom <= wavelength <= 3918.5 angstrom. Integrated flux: 221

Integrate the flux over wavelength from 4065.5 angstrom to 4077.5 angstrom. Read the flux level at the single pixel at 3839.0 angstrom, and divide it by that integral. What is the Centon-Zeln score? 0.067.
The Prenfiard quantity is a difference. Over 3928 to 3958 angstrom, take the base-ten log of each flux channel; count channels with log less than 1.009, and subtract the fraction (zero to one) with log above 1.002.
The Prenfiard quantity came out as 8.8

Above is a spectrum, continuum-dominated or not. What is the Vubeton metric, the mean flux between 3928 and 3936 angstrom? 8.7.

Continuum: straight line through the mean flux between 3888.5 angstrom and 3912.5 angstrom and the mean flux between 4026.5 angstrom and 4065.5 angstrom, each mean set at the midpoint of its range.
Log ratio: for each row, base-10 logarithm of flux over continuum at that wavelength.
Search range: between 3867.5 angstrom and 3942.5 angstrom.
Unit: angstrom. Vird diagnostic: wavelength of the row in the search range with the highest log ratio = 3878.0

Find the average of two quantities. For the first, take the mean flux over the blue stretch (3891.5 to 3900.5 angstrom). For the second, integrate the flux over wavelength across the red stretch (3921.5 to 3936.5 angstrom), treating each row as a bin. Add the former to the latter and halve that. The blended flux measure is 75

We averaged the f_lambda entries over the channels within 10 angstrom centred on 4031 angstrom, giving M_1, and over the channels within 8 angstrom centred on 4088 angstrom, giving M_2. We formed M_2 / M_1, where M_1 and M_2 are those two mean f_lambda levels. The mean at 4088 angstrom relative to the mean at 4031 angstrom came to 1.00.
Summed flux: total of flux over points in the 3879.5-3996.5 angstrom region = 384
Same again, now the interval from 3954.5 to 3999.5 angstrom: 145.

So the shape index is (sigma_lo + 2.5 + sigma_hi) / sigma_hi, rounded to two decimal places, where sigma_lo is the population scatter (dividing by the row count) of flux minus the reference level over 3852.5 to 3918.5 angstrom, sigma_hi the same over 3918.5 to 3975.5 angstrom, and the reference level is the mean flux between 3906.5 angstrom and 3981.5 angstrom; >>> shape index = 5.93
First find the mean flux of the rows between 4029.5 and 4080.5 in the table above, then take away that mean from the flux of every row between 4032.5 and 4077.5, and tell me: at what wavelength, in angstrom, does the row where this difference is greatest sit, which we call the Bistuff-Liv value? 4070.0 angstrom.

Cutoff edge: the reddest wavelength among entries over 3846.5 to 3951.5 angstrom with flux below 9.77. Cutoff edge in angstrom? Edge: 3944.0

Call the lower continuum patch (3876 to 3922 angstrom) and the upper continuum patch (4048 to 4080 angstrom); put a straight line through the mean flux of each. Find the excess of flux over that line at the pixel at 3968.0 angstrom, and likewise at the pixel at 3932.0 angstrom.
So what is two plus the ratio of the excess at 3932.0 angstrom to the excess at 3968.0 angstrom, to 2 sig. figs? 4.0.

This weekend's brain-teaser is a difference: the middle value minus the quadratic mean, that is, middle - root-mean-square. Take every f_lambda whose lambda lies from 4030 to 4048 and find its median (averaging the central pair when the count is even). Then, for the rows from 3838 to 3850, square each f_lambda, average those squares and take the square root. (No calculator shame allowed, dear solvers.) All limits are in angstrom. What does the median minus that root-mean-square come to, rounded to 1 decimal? 0.8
